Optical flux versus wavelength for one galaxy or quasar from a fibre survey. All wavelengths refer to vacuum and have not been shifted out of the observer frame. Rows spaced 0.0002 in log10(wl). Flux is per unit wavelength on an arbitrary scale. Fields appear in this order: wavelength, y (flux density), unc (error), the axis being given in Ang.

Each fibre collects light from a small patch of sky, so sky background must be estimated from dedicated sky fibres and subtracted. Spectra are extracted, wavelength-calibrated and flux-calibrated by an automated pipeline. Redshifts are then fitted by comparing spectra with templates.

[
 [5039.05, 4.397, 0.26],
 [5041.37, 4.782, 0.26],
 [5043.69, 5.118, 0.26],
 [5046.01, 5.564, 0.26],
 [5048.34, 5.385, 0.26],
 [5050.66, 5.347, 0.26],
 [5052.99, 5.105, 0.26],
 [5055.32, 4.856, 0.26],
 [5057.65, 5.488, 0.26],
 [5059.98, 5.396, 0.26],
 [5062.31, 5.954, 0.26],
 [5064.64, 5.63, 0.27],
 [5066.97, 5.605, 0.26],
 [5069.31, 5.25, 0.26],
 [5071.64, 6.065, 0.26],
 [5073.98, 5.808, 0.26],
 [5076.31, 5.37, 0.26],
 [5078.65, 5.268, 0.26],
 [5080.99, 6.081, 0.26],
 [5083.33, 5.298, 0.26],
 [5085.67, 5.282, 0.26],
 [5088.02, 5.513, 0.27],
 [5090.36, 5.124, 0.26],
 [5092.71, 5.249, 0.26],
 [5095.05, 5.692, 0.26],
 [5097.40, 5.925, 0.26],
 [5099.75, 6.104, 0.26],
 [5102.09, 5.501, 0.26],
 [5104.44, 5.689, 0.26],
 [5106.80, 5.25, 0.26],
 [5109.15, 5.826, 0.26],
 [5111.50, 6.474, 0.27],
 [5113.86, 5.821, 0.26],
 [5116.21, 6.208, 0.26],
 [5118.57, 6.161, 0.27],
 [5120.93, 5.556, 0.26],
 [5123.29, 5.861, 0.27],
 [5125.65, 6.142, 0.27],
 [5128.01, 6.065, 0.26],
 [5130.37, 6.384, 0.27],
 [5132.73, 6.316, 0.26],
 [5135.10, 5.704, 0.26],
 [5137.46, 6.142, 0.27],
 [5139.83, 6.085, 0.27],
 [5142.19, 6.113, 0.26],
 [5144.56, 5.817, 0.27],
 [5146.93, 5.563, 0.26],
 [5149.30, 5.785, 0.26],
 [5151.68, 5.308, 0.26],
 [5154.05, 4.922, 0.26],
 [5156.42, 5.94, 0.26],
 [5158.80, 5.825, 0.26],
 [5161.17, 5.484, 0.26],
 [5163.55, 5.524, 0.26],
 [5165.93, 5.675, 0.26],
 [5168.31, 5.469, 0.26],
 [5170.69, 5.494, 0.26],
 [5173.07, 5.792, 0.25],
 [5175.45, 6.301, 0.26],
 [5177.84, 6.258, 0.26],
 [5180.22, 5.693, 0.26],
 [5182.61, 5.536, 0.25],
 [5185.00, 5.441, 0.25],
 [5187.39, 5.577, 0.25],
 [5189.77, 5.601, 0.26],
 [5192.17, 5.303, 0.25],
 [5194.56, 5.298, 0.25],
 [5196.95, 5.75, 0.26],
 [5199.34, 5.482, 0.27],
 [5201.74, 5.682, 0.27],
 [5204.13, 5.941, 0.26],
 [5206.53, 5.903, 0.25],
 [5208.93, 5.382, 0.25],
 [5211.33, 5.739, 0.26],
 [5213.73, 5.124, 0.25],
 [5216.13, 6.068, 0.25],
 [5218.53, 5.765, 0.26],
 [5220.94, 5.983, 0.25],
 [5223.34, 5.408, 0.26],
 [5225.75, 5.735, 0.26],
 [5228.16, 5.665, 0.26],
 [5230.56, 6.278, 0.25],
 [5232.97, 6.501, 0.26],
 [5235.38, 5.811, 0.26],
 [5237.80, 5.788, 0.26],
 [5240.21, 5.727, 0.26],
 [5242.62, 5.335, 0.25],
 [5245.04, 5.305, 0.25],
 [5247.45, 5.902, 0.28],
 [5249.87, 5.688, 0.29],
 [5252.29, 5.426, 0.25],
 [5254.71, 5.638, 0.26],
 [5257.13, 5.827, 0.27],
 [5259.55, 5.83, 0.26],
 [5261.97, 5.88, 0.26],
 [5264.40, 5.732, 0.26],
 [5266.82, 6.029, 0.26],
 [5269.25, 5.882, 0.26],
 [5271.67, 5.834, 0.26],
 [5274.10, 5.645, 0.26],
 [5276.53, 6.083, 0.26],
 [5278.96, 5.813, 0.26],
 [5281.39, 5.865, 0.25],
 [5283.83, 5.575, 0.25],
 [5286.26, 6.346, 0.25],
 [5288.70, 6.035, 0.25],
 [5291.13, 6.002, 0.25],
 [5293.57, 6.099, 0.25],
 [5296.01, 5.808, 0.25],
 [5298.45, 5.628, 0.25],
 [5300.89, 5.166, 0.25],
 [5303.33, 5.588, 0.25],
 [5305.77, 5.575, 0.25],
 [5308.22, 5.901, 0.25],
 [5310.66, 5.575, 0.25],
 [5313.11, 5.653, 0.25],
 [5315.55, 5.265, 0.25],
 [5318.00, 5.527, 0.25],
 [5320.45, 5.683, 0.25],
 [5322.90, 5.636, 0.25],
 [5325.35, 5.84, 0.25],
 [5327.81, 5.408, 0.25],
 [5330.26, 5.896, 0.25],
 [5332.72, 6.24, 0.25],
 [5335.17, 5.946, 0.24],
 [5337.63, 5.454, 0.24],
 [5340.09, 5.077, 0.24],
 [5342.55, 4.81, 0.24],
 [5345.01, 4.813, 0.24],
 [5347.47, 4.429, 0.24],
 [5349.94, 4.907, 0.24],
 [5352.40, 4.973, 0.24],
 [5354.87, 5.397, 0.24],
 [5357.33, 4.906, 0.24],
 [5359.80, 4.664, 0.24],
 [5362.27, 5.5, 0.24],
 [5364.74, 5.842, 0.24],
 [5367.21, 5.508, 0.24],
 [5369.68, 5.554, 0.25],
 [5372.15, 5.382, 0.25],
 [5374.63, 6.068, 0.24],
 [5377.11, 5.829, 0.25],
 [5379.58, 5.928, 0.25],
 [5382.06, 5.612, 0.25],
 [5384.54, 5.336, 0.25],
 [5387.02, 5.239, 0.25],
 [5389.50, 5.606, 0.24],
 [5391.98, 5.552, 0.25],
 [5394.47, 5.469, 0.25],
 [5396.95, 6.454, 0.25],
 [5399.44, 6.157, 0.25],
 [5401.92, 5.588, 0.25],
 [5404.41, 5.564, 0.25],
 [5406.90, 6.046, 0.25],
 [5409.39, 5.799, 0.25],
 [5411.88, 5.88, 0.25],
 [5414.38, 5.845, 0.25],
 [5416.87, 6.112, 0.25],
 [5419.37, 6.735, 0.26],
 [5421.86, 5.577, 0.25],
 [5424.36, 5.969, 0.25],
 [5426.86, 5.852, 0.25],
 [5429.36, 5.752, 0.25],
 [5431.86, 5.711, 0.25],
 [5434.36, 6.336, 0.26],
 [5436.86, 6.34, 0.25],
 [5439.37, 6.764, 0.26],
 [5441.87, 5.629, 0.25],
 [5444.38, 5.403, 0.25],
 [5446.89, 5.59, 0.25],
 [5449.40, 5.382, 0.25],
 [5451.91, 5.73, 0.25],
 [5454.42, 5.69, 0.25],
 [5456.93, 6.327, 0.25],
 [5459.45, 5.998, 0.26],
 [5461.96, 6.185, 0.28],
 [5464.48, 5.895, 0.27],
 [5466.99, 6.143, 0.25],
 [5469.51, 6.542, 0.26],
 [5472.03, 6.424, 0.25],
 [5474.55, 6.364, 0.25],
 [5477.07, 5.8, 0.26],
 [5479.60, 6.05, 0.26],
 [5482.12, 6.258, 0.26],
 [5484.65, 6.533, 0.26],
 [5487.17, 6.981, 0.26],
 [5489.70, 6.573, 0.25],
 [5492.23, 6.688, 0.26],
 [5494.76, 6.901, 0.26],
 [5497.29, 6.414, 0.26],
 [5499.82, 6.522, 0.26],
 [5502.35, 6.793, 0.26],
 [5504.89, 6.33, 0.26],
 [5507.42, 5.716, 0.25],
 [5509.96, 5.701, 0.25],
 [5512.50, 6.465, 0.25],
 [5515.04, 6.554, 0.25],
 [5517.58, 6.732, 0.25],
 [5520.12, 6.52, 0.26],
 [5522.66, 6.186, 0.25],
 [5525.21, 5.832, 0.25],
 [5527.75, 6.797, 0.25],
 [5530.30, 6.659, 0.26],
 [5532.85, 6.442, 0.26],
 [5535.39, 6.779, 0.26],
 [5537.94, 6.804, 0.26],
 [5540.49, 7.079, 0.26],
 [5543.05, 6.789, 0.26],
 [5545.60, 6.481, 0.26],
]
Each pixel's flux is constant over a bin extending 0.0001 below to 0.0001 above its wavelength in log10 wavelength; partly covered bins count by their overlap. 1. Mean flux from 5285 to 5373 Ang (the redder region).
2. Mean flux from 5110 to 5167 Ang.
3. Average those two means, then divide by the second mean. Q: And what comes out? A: 0.97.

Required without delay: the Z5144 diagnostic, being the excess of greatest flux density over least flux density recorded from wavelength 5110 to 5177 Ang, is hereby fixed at 1.55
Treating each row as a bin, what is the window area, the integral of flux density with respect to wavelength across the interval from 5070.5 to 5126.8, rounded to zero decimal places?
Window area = 322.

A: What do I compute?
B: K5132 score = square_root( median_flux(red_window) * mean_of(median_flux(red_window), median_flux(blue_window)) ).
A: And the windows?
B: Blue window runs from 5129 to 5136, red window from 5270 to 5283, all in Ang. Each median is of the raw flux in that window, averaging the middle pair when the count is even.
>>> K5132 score 5.95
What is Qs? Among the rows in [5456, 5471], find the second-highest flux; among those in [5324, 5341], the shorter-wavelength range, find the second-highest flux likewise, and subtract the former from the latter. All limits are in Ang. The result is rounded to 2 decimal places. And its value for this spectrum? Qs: -0.38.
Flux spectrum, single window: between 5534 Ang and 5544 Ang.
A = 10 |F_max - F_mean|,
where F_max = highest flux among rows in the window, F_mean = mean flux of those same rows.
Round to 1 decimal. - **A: 2.2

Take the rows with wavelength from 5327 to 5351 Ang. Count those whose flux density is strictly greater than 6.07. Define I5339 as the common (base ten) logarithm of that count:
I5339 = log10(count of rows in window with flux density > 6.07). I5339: 0.00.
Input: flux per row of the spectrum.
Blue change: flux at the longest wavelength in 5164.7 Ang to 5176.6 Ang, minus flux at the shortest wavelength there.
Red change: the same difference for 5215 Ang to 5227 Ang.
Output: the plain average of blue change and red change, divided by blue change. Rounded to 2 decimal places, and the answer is 0.23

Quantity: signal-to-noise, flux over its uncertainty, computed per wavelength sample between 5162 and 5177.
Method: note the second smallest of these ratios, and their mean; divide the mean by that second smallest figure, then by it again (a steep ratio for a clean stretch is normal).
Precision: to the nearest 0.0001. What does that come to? 0.0495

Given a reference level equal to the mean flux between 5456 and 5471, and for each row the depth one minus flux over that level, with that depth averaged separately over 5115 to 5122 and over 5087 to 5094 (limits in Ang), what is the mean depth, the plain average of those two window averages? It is 0.088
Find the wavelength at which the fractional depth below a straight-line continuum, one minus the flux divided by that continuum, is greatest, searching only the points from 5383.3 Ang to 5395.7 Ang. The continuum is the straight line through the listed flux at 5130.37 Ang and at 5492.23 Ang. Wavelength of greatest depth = 5387.02 Ang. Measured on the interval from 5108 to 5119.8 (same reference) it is 5113.86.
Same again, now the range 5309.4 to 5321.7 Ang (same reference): 5315.55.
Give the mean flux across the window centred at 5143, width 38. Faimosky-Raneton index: 5.85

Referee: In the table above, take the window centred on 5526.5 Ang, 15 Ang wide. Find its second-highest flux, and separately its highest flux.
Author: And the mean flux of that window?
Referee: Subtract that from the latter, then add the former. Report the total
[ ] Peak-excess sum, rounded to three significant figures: 7.05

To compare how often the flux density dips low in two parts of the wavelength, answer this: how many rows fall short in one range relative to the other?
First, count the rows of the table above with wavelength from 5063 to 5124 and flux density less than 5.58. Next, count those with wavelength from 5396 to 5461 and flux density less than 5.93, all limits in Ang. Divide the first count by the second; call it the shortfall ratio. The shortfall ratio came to 0.73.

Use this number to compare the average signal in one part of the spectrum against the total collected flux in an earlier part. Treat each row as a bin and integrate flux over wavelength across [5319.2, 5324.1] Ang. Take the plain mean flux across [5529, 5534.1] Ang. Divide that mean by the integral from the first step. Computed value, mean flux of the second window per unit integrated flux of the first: 0.236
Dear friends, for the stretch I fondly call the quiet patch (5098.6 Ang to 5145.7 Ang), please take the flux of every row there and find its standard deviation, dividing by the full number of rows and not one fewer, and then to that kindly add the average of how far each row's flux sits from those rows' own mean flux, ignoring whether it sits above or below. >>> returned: 0.570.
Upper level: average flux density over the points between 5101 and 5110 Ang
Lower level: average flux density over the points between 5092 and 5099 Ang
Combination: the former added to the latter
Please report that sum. 11.2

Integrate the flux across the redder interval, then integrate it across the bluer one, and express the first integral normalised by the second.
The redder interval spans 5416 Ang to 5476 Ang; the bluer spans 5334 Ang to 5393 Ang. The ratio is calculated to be 1.14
